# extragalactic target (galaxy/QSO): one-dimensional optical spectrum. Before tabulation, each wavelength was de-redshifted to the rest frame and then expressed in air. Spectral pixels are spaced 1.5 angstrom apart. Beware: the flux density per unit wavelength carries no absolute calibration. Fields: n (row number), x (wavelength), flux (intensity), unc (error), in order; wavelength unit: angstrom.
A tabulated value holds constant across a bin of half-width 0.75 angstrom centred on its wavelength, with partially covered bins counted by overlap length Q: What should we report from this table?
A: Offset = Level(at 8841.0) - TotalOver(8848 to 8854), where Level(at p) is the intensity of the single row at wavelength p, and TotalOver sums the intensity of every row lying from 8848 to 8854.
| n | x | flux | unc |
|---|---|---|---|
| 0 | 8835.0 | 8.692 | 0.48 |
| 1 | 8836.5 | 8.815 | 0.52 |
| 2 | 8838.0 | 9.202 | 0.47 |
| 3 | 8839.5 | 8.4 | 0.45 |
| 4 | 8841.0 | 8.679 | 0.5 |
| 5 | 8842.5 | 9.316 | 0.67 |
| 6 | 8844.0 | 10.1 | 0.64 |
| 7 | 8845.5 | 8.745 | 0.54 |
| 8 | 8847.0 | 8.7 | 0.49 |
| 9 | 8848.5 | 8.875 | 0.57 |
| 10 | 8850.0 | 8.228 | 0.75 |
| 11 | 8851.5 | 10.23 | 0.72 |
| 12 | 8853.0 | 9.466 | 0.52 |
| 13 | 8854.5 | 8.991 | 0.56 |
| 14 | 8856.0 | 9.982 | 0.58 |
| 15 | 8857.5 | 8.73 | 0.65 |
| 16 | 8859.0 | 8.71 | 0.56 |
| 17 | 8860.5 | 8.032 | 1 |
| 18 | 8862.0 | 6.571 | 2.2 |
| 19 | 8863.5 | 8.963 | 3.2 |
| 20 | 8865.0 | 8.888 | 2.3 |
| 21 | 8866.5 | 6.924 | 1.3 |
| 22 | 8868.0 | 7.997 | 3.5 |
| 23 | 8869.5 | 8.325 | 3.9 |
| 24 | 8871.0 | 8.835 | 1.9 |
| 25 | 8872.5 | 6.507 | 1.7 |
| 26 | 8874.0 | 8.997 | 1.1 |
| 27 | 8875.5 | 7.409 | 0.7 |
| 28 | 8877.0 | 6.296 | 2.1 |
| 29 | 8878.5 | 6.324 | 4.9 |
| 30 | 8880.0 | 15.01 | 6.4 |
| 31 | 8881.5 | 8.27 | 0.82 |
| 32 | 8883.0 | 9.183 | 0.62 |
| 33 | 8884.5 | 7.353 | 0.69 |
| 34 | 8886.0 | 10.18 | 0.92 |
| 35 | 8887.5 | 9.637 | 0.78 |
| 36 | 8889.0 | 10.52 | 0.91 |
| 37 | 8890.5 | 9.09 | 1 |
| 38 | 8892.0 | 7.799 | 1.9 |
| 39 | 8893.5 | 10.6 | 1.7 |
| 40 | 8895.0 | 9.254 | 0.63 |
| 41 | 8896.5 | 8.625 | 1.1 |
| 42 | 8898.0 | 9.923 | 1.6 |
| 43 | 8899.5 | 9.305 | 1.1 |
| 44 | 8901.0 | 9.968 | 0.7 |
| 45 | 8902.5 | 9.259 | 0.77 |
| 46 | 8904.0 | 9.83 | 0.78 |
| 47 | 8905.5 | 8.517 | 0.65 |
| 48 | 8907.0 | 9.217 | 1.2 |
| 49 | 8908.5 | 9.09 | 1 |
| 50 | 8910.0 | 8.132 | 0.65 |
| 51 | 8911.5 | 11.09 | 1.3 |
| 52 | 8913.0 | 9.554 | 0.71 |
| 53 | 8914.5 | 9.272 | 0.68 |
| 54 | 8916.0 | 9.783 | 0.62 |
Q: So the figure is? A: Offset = -28.1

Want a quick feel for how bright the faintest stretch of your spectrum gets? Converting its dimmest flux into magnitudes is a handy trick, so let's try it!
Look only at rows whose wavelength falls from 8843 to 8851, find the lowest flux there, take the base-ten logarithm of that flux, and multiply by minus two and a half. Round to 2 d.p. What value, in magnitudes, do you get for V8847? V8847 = -2.29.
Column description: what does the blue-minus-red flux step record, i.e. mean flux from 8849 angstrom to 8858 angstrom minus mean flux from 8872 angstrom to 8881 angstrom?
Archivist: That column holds 0.8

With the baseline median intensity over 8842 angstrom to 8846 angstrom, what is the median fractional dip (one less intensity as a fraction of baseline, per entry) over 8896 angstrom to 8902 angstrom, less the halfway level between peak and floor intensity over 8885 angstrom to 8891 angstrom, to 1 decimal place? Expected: -9.8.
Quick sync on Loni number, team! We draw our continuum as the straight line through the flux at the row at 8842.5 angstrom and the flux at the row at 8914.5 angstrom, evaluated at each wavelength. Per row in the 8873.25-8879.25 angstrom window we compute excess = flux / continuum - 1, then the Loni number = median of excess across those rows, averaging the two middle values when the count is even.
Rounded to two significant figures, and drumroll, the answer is -0.26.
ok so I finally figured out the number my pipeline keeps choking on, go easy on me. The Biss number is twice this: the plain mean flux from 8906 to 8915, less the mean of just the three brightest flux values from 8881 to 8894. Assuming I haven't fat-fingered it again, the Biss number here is -2.1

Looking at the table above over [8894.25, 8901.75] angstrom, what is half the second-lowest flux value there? 4.6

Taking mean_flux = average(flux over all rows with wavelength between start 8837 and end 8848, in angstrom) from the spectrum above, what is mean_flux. 9.0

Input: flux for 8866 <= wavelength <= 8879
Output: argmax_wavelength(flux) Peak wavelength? 8874.0 angstrom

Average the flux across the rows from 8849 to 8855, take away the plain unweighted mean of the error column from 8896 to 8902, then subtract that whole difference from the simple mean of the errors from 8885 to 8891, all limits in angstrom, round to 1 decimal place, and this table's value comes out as -7.2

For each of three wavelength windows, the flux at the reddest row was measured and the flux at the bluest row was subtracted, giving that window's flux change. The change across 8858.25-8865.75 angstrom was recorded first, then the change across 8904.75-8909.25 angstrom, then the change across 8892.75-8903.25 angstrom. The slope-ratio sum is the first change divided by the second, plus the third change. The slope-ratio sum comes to -1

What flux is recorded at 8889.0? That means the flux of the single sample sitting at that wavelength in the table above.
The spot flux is 10.52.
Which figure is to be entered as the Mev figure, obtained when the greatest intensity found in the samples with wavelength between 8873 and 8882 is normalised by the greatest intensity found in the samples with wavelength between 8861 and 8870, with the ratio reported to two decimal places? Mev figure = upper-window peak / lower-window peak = 1.67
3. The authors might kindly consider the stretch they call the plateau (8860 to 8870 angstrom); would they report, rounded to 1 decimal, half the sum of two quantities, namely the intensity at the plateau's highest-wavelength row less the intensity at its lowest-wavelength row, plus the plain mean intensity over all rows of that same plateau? 4.1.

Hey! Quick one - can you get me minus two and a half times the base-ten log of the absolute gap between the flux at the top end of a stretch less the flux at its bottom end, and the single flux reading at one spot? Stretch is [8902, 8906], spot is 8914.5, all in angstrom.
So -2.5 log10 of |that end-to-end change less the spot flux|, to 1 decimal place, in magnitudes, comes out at -2.5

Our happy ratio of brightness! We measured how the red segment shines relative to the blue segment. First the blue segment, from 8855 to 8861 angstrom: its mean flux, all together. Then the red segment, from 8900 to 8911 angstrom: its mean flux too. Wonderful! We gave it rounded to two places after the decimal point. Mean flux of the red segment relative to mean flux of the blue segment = 1.03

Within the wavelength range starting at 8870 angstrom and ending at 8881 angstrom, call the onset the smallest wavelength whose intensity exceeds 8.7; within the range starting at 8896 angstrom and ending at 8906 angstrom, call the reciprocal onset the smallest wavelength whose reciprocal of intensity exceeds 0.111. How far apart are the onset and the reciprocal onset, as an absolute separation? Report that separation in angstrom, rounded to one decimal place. 25.5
